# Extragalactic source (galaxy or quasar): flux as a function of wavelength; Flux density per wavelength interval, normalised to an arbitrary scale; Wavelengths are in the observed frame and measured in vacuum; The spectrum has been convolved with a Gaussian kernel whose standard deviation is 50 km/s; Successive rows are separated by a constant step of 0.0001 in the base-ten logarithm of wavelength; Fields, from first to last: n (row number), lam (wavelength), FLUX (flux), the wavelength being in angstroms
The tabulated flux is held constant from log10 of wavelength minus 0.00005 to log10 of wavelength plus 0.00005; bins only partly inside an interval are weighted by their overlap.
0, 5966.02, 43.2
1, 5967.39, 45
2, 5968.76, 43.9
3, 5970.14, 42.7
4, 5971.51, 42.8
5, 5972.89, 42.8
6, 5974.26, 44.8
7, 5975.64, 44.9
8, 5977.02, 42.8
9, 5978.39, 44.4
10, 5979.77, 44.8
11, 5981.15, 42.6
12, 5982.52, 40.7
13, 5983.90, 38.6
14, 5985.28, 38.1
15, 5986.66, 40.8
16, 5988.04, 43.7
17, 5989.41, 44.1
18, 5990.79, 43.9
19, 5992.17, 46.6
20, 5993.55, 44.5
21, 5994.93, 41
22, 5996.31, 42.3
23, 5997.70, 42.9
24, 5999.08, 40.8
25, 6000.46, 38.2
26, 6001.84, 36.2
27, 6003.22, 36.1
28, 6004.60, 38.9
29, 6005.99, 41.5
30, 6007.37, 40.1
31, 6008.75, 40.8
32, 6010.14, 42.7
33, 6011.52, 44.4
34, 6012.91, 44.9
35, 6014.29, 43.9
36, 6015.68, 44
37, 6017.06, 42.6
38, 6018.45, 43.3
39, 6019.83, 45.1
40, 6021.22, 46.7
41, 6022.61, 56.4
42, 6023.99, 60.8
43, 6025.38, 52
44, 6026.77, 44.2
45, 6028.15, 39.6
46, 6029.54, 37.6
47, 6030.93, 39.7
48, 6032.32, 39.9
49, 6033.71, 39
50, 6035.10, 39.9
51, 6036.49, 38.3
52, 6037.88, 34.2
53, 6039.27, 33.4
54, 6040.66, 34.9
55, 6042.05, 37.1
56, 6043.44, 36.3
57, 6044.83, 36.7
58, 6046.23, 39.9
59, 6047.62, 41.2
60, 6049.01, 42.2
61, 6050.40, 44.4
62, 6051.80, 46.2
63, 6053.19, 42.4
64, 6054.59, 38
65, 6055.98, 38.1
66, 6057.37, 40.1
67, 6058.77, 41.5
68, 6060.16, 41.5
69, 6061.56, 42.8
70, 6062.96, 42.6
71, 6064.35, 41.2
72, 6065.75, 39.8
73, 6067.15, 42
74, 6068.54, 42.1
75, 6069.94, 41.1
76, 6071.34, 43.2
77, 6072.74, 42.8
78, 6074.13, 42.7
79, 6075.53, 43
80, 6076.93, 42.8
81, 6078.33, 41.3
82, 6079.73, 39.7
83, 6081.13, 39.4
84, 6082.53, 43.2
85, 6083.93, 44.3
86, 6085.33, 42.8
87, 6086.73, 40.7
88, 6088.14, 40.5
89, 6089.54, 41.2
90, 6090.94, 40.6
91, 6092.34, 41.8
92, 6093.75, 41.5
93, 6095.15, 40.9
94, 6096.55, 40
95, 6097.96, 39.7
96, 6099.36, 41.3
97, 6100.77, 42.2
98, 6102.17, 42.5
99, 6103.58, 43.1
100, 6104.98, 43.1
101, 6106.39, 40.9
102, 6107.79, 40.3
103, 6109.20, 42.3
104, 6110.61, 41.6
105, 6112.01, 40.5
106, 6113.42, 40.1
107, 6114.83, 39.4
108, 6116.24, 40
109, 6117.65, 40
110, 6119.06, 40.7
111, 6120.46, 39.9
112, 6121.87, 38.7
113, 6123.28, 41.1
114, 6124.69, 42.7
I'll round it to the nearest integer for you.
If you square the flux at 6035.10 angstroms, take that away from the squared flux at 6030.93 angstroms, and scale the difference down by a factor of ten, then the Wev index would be -2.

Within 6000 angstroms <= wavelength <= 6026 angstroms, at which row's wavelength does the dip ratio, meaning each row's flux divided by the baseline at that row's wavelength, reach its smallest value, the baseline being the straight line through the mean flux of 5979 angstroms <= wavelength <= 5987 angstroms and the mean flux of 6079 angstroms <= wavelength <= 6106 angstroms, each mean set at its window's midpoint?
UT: 6003.22 angstroms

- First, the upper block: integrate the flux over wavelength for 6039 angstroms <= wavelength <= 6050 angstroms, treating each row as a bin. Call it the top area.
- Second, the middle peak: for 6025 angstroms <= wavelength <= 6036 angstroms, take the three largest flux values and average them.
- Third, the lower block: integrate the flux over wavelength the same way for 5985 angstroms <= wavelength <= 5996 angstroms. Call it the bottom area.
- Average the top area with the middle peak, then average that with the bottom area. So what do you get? 353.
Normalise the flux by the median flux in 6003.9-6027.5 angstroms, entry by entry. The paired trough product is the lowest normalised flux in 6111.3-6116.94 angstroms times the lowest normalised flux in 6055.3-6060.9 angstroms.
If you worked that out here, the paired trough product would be 0.78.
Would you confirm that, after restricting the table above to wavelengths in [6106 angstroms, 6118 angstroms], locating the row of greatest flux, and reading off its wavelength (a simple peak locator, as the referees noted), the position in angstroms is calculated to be 6109.20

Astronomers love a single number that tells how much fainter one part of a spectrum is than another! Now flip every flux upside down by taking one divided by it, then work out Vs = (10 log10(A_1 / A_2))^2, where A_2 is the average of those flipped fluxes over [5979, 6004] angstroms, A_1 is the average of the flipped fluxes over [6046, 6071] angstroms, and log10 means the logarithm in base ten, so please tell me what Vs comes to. 0.00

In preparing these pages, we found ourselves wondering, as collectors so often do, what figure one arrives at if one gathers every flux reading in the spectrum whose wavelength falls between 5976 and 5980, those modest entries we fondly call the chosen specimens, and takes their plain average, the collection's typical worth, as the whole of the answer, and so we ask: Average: 44.0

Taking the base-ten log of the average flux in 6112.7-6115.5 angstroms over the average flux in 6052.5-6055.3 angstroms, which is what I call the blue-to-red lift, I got -0.005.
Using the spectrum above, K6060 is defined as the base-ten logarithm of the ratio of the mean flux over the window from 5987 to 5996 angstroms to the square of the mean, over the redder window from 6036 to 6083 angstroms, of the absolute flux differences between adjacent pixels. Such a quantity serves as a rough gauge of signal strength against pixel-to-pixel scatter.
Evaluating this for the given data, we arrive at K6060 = 1.30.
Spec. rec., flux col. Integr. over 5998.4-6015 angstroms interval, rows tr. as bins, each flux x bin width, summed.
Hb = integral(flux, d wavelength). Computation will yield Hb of 676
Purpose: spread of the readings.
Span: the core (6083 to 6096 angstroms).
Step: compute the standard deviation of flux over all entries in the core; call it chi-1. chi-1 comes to 1.2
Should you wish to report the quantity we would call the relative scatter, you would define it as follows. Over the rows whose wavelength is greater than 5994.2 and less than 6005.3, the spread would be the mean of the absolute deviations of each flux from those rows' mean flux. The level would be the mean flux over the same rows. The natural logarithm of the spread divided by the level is -2.9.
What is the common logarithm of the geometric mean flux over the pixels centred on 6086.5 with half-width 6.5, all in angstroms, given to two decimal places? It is 1.62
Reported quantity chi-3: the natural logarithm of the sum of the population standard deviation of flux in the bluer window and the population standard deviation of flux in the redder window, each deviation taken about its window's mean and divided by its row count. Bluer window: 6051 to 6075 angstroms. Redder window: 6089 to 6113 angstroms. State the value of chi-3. 1.1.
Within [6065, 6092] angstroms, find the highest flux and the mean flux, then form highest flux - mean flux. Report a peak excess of 3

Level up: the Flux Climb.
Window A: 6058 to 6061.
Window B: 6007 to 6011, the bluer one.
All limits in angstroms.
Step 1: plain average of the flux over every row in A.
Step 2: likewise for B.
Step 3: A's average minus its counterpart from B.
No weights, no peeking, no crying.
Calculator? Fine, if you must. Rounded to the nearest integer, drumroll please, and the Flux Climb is 0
